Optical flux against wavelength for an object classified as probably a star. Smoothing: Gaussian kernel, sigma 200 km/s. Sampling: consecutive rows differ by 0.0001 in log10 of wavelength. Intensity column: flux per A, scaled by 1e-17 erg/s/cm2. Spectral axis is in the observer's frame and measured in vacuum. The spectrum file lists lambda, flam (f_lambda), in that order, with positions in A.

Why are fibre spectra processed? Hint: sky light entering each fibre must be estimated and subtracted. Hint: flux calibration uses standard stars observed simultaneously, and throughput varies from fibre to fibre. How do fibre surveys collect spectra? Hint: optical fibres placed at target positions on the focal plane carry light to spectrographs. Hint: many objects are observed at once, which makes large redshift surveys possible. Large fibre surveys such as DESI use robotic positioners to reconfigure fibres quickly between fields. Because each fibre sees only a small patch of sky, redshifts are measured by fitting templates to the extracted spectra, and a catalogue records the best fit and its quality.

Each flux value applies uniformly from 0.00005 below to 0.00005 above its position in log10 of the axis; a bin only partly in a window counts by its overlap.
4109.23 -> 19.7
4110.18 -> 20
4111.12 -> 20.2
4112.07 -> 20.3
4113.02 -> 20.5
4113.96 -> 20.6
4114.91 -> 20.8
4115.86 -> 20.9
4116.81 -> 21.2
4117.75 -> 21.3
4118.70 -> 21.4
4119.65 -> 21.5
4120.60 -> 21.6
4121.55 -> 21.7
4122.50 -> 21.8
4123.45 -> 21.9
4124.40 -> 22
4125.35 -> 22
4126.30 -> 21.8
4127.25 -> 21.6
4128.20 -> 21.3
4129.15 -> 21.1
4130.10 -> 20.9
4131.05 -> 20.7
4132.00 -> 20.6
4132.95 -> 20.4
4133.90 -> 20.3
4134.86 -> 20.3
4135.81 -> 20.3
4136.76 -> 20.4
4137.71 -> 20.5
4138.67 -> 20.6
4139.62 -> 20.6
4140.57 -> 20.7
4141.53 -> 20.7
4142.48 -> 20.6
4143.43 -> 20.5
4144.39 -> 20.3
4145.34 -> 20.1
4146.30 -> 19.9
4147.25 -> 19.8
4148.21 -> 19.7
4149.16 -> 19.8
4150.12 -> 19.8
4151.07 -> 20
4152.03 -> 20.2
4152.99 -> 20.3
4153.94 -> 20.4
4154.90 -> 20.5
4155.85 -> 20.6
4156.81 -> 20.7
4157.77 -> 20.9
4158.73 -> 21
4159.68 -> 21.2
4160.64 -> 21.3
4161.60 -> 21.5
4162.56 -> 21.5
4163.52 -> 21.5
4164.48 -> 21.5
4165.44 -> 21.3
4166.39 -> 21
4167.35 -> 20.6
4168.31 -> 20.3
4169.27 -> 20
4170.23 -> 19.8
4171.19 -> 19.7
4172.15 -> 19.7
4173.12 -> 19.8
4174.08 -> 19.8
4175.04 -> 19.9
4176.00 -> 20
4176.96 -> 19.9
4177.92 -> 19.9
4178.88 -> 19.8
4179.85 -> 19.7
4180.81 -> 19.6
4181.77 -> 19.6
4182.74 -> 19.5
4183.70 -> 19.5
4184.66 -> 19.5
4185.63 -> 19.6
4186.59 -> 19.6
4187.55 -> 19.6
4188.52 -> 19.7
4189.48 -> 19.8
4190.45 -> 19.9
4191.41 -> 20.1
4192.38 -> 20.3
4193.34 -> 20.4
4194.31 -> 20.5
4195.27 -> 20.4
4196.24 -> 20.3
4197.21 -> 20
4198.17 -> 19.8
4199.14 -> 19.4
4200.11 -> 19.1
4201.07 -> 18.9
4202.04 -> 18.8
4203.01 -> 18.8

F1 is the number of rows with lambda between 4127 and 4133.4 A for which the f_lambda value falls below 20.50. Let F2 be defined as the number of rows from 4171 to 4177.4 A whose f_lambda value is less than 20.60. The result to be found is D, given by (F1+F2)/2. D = 4.0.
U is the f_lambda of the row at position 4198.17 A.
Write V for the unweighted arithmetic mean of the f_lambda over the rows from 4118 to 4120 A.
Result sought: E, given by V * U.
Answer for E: 425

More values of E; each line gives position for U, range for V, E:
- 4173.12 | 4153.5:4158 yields 408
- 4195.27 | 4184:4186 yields 399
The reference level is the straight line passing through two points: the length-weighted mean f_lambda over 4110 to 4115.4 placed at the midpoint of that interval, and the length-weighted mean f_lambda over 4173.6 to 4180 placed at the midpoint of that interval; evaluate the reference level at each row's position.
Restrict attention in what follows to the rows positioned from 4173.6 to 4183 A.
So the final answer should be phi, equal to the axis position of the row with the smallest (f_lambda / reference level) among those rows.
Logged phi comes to 4182.74 A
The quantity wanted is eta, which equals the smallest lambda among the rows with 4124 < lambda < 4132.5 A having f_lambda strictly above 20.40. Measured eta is 4124.40 A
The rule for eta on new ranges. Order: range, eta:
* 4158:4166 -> 4158.73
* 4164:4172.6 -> 4164.48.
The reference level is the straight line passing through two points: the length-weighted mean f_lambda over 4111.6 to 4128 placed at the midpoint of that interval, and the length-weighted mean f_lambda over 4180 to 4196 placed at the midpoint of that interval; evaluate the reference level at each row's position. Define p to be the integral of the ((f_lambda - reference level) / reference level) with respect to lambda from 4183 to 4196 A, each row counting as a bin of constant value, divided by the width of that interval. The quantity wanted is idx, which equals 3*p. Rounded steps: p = 0.00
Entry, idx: 0.01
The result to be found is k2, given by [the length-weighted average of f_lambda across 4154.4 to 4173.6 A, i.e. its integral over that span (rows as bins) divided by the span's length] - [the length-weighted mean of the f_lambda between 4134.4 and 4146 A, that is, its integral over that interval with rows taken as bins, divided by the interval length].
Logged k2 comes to 0.3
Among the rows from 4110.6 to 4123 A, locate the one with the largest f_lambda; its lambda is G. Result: 4122.50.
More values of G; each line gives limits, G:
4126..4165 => 4126.30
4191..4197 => 4194.31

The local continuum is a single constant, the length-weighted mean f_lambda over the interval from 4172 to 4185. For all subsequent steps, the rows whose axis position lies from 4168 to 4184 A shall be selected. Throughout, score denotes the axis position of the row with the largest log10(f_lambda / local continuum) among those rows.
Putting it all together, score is 4168.31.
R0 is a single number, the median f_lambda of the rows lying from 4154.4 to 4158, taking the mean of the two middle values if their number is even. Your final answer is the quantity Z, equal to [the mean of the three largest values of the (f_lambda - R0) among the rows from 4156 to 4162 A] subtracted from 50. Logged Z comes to 49.3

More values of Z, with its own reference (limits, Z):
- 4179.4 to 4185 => 51.0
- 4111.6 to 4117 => 49.7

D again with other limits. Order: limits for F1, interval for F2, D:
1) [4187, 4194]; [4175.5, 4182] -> 7.0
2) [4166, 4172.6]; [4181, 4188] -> 6.0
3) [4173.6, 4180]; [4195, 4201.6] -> 7.0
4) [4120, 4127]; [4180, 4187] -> 3.5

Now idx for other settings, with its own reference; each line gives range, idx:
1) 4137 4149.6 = -0.08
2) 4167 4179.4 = -0.04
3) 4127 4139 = -0.05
